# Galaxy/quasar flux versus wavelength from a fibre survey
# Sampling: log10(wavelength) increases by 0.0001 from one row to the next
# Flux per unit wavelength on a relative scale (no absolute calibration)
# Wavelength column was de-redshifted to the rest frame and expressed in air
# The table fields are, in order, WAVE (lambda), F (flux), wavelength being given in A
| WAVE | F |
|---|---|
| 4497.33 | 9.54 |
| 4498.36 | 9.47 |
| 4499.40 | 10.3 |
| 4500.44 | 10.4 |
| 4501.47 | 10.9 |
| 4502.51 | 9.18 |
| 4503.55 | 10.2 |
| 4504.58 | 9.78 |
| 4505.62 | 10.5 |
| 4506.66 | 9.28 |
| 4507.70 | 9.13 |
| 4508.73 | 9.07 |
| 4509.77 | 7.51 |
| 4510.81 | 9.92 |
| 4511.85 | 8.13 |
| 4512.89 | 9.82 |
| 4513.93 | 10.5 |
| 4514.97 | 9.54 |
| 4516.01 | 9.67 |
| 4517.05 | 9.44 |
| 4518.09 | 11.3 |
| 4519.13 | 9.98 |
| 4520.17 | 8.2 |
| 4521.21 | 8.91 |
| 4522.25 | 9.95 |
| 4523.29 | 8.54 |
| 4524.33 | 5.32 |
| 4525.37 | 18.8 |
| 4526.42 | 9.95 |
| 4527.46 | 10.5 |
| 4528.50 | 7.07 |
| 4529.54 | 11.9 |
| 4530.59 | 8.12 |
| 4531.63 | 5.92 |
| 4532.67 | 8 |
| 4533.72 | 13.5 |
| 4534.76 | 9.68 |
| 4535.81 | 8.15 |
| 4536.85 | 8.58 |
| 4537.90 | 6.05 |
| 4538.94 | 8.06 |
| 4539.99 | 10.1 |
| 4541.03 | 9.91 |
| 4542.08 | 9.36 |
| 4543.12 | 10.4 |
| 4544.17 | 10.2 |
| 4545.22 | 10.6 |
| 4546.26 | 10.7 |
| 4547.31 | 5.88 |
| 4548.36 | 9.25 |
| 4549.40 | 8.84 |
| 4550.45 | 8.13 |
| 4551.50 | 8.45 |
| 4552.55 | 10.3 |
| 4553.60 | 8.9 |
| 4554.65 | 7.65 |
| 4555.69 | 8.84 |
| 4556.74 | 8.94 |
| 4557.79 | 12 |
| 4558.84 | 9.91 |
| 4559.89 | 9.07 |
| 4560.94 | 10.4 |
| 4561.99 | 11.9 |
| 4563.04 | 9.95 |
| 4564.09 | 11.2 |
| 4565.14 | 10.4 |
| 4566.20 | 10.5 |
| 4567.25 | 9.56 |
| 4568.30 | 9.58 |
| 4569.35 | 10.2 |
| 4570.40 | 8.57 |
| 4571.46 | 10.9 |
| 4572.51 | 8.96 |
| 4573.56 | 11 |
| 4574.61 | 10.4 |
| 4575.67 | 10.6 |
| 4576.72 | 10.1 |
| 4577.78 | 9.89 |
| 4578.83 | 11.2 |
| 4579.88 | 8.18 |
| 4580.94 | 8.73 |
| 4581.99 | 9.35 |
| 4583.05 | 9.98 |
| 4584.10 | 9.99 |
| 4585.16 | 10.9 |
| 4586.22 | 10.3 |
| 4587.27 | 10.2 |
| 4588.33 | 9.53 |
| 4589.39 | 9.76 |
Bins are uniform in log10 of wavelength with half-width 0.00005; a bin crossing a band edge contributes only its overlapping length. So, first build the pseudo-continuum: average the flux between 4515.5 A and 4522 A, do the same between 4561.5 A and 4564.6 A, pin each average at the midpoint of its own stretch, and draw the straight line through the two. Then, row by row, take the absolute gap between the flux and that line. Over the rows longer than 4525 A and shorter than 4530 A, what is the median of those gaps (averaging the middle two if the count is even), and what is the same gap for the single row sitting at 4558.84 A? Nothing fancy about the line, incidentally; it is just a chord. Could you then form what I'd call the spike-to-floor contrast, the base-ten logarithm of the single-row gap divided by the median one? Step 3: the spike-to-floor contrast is -0.31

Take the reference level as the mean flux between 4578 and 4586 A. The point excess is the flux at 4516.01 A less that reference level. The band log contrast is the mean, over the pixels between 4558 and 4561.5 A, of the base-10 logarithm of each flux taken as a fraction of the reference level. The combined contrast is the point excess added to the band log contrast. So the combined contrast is -0.1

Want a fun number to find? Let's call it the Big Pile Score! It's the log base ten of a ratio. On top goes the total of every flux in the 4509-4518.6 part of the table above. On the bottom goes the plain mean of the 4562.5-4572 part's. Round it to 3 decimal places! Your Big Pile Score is 0.930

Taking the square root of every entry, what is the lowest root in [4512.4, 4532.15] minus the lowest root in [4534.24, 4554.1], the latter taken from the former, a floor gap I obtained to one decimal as -0.1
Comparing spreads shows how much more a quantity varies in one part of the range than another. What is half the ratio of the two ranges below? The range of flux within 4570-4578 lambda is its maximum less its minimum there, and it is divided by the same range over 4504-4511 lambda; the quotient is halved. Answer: 0.41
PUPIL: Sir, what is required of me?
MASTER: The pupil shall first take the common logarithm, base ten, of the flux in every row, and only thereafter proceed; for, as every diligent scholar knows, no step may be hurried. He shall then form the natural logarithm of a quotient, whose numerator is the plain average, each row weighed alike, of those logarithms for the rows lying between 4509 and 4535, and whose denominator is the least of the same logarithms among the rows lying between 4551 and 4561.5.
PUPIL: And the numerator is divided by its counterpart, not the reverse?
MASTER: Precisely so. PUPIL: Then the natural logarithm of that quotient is 0.09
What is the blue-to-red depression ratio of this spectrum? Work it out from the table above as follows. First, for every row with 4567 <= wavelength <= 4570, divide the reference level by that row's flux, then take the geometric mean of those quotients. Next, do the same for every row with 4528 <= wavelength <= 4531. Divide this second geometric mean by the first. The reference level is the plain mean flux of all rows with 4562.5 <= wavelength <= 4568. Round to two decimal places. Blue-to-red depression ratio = 1.11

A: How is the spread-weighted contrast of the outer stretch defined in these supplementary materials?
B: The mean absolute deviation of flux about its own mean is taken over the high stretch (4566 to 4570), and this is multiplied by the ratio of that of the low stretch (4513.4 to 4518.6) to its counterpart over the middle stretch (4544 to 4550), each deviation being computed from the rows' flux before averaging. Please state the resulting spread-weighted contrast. 0.20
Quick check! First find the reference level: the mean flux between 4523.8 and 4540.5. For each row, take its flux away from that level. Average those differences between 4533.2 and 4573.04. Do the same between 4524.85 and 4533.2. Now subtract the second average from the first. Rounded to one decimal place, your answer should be 0.5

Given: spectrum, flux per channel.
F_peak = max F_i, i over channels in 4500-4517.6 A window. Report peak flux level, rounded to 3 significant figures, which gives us 10.9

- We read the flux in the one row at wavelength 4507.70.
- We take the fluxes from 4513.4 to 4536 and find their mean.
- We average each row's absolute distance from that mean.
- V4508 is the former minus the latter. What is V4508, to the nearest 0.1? 7.4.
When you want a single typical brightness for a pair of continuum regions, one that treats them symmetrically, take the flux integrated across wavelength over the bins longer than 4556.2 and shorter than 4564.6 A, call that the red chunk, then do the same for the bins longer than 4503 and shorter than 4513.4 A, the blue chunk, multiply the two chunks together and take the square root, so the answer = 92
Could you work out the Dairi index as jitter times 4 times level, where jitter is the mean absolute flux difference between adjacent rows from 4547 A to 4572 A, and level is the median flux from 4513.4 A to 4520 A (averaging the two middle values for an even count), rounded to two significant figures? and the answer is 50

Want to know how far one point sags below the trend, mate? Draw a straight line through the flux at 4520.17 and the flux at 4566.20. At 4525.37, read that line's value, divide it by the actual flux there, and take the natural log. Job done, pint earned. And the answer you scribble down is -0.80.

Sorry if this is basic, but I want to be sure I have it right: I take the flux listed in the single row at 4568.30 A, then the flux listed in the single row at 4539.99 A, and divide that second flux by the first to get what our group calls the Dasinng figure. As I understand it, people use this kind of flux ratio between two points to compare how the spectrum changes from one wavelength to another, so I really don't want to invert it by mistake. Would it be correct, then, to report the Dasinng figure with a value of 1.05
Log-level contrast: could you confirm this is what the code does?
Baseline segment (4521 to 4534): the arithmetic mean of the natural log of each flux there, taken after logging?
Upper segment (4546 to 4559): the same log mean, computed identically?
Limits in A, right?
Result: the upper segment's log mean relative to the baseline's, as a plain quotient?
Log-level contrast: 0.99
